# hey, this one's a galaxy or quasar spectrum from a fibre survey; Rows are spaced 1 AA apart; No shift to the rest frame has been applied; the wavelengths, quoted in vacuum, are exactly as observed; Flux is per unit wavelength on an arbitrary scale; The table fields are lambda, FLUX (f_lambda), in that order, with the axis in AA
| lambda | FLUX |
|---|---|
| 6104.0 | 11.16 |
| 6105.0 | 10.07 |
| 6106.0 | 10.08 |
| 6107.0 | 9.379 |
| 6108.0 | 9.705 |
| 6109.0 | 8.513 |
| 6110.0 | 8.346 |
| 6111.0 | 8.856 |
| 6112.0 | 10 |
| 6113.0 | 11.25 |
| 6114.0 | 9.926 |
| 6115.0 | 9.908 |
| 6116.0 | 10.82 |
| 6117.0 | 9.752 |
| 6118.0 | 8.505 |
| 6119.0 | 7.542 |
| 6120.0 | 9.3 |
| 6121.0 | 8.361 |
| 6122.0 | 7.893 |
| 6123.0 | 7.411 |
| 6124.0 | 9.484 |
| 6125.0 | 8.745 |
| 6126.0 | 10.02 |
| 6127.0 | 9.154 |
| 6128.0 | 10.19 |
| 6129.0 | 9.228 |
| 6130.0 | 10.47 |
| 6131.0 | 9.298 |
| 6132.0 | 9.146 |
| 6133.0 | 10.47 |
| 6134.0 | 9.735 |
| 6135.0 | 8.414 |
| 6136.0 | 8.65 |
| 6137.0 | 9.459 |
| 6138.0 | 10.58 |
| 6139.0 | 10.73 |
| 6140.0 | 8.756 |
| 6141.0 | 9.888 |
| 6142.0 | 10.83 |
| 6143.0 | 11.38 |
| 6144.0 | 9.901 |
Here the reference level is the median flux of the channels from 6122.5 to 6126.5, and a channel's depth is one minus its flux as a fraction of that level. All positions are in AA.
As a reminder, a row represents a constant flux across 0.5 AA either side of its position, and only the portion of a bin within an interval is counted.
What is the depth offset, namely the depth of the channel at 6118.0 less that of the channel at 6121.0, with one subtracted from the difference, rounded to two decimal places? -1.02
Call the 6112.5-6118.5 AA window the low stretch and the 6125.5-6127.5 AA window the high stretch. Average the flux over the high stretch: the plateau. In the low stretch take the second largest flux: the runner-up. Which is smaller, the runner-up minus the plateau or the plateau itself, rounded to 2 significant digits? 1.2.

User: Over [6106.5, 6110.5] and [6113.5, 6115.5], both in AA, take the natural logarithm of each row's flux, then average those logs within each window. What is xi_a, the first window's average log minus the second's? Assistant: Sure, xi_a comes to -0.10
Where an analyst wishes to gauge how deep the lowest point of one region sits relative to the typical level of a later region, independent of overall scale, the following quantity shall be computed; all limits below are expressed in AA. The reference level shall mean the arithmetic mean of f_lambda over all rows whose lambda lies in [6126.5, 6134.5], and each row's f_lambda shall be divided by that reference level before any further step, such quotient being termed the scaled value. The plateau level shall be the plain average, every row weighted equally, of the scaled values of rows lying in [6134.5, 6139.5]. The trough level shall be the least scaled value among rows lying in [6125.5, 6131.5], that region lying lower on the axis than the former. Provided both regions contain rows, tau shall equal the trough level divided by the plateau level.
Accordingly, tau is 0.96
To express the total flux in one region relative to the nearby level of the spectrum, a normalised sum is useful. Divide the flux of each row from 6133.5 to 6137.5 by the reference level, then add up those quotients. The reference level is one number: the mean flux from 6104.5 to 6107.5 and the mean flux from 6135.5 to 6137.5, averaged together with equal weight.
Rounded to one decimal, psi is 3.8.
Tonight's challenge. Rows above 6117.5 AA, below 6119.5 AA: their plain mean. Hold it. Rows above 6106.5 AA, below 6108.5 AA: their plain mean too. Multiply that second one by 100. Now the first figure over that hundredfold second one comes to 0.0084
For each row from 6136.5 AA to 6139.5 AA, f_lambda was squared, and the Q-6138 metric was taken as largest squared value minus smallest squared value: 26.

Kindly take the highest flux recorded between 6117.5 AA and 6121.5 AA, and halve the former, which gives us 4.65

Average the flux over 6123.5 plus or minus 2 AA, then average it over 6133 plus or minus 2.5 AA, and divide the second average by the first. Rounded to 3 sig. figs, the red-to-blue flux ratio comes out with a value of 1.12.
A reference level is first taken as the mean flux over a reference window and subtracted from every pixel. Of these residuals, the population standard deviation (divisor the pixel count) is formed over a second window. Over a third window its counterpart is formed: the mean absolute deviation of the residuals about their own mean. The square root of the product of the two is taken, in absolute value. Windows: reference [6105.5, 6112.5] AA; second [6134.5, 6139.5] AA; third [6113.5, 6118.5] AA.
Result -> 0.71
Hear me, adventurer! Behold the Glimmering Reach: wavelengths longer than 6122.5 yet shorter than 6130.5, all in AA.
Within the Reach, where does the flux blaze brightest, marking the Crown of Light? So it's 6130.0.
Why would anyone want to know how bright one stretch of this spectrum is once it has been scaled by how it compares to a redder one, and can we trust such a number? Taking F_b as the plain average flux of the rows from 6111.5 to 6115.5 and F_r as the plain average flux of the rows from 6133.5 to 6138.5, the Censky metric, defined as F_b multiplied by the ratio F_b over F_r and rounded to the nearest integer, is 11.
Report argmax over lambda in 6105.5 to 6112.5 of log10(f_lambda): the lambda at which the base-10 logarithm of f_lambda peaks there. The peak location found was 6106.0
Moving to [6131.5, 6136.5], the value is 6133.0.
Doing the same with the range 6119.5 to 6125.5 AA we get 6124.0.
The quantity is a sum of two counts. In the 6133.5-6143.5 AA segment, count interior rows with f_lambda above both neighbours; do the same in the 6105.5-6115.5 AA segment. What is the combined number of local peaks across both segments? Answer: 3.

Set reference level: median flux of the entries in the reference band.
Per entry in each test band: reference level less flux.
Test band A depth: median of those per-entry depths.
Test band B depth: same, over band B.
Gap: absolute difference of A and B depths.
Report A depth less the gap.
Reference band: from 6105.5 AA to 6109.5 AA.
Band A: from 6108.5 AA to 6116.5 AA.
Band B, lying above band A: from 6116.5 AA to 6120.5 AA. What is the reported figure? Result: -1.4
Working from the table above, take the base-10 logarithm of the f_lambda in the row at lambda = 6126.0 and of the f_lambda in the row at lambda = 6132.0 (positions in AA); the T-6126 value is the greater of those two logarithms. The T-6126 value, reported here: 1.00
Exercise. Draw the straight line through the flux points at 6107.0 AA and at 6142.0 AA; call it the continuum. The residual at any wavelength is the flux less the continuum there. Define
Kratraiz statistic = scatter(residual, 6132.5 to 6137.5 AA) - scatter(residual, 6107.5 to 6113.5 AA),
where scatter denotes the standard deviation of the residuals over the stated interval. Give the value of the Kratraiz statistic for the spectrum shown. -0.18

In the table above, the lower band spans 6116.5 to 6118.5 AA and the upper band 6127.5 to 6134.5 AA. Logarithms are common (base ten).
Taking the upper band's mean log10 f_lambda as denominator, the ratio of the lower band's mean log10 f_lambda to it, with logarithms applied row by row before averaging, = 0.97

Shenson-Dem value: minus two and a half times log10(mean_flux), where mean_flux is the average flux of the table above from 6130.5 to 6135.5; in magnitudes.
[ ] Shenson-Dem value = -2.43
